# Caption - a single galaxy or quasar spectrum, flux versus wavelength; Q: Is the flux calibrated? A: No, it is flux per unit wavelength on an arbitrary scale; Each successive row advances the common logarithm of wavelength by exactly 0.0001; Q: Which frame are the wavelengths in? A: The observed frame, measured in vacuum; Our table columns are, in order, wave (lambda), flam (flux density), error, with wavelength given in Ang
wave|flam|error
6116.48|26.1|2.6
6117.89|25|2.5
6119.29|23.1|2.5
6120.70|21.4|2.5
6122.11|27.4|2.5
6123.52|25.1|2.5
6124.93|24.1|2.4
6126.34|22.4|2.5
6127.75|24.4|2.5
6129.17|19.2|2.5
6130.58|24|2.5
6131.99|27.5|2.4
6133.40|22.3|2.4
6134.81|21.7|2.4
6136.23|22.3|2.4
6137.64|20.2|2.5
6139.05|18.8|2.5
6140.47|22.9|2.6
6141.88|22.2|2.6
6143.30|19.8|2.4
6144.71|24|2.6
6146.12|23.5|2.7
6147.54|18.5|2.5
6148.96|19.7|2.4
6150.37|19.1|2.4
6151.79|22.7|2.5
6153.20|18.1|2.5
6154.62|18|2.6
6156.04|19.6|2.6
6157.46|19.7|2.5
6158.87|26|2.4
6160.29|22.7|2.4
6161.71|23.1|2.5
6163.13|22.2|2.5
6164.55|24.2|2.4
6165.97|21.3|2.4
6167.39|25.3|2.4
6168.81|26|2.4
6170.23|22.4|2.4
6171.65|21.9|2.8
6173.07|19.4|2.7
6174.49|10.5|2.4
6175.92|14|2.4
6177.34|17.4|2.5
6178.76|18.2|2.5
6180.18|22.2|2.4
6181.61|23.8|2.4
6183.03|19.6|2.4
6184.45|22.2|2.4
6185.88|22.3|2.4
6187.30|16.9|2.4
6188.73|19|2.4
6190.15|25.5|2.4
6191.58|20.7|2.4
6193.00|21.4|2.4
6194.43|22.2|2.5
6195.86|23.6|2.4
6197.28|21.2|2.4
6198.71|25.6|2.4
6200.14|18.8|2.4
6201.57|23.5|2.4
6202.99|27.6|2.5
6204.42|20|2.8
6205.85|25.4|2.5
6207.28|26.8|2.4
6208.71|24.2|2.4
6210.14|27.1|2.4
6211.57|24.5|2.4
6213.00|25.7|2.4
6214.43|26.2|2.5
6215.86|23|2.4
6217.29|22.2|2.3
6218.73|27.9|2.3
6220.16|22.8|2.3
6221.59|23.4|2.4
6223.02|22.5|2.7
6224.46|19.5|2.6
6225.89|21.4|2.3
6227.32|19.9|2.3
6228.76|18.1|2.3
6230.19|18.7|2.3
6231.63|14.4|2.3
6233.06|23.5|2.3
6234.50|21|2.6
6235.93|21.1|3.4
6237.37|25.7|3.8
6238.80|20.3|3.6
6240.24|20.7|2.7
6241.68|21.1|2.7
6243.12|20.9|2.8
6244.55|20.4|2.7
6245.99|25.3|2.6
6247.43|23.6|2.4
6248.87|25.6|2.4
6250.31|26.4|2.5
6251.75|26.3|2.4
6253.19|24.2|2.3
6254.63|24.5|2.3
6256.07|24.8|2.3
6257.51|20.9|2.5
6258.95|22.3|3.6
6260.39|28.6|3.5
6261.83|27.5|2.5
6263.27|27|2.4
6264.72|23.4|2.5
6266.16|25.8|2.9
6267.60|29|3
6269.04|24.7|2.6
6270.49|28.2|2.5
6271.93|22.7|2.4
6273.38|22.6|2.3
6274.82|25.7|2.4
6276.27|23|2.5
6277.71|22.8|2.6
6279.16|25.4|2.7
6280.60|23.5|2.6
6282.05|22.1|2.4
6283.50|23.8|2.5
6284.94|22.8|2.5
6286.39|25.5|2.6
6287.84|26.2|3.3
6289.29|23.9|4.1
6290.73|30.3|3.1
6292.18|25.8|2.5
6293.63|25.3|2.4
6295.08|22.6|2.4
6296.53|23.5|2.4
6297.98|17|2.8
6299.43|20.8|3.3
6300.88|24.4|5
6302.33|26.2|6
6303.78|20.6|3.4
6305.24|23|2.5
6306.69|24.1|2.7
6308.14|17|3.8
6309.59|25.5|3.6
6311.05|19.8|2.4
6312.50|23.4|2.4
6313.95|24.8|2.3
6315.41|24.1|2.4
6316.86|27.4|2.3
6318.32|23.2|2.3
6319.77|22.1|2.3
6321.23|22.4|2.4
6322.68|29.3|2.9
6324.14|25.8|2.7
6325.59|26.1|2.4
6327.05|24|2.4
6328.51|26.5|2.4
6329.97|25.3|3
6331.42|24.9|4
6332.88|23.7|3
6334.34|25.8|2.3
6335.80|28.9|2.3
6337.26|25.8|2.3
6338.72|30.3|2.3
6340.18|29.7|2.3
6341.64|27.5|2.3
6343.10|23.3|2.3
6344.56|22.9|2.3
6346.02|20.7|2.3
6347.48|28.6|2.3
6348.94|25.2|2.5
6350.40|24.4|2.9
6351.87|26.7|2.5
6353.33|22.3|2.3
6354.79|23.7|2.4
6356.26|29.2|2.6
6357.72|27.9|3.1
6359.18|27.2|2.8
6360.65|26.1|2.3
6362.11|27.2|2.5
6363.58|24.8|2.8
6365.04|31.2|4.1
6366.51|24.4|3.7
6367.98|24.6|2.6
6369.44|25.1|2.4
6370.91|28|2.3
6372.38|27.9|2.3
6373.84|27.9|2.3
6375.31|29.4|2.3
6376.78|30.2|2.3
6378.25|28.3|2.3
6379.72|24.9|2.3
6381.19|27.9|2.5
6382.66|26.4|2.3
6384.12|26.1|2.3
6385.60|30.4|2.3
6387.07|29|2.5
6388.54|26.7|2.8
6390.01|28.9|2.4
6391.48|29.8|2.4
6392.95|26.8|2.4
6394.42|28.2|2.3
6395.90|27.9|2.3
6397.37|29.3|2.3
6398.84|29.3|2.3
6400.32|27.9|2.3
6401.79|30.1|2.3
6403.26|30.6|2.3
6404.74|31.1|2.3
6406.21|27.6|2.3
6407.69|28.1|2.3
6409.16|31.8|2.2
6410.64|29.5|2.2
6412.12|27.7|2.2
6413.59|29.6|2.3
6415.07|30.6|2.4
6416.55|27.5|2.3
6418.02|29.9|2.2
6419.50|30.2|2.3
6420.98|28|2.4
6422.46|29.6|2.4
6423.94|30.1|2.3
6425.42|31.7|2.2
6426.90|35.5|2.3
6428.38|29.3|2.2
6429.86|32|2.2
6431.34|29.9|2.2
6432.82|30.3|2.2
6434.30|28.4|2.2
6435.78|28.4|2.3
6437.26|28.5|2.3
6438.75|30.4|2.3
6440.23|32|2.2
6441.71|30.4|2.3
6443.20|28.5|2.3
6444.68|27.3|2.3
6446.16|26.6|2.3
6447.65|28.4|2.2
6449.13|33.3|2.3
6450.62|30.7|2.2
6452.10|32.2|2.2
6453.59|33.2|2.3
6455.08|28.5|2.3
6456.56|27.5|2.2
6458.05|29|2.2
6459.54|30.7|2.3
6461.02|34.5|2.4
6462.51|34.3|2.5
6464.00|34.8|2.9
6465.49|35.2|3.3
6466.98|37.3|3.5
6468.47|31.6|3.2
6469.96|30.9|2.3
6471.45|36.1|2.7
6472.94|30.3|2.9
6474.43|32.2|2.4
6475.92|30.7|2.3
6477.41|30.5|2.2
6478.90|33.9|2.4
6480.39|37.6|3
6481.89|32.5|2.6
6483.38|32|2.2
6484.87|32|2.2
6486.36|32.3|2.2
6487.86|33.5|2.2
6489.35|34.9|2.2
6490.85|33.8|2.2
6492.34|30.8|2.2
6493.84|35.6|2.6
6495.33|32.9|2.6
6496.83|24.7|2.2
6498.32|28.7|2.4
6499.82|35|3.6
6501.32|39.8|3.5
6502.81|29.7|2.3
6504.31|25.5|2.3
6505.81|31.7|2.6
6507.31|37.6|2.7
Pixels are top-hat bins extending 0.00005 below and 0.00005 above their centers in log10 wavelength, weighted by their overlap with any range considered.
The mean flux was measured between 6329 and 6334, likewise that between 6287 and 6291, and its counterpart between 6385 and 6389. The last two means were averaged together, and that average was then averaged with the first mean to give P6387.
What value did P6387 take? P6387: 26.2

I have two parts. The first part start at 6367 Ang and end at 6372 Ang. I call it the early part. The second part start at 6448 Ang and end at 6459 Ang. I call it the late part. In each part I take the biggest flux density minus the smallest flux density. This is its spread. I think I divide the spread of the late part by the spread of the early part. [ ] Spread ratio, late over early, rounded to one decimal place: 1.7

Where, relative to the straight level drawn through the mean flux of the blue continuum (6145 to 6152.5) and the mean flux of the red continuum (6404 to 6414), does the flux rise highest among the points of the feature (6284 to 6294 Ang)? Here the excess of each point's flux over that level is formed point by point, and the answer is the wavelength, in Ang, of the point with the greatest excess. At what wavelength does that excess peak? 6290.73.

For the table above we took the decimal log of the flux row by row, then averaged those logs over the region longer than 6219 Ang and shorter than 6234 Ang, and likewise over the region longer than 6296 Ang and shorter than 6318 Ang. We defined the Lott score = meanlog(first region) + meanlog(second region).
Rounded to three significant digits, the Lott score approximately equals 2.66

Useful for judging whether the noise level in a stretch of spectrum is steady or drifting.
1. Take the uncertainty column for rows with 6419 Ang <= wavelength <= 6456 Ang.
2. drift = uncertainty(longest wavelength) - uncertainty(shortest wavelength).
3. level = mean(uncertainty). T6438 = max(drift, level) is 2.27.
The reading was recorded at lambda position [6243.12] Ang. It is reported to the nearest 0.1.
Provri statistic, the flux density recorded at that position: 20.9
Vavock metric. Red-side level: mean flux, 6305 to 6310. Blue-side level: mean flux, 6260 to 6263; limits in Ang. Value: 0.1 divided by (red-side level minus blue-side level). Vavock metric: -0.02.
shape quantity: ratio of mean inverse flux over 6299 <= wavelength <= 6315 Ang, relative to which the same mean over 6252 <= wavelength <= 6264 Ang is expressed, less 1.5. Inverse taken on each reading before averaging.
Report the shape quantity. -0.60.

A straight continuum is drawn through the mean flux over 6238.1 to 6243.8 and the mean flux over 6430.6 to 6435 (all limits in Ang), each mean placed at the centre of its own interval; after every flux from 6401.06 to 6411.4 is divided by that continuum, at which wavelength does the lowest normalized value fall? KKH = 6406.21 Ang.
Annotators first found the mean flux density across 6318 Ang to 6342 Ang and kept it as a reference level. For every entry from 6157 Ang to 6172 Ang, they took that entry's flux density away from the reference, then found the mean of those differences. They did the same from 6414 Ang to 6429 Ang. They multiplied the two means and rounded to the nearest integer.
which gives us -12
